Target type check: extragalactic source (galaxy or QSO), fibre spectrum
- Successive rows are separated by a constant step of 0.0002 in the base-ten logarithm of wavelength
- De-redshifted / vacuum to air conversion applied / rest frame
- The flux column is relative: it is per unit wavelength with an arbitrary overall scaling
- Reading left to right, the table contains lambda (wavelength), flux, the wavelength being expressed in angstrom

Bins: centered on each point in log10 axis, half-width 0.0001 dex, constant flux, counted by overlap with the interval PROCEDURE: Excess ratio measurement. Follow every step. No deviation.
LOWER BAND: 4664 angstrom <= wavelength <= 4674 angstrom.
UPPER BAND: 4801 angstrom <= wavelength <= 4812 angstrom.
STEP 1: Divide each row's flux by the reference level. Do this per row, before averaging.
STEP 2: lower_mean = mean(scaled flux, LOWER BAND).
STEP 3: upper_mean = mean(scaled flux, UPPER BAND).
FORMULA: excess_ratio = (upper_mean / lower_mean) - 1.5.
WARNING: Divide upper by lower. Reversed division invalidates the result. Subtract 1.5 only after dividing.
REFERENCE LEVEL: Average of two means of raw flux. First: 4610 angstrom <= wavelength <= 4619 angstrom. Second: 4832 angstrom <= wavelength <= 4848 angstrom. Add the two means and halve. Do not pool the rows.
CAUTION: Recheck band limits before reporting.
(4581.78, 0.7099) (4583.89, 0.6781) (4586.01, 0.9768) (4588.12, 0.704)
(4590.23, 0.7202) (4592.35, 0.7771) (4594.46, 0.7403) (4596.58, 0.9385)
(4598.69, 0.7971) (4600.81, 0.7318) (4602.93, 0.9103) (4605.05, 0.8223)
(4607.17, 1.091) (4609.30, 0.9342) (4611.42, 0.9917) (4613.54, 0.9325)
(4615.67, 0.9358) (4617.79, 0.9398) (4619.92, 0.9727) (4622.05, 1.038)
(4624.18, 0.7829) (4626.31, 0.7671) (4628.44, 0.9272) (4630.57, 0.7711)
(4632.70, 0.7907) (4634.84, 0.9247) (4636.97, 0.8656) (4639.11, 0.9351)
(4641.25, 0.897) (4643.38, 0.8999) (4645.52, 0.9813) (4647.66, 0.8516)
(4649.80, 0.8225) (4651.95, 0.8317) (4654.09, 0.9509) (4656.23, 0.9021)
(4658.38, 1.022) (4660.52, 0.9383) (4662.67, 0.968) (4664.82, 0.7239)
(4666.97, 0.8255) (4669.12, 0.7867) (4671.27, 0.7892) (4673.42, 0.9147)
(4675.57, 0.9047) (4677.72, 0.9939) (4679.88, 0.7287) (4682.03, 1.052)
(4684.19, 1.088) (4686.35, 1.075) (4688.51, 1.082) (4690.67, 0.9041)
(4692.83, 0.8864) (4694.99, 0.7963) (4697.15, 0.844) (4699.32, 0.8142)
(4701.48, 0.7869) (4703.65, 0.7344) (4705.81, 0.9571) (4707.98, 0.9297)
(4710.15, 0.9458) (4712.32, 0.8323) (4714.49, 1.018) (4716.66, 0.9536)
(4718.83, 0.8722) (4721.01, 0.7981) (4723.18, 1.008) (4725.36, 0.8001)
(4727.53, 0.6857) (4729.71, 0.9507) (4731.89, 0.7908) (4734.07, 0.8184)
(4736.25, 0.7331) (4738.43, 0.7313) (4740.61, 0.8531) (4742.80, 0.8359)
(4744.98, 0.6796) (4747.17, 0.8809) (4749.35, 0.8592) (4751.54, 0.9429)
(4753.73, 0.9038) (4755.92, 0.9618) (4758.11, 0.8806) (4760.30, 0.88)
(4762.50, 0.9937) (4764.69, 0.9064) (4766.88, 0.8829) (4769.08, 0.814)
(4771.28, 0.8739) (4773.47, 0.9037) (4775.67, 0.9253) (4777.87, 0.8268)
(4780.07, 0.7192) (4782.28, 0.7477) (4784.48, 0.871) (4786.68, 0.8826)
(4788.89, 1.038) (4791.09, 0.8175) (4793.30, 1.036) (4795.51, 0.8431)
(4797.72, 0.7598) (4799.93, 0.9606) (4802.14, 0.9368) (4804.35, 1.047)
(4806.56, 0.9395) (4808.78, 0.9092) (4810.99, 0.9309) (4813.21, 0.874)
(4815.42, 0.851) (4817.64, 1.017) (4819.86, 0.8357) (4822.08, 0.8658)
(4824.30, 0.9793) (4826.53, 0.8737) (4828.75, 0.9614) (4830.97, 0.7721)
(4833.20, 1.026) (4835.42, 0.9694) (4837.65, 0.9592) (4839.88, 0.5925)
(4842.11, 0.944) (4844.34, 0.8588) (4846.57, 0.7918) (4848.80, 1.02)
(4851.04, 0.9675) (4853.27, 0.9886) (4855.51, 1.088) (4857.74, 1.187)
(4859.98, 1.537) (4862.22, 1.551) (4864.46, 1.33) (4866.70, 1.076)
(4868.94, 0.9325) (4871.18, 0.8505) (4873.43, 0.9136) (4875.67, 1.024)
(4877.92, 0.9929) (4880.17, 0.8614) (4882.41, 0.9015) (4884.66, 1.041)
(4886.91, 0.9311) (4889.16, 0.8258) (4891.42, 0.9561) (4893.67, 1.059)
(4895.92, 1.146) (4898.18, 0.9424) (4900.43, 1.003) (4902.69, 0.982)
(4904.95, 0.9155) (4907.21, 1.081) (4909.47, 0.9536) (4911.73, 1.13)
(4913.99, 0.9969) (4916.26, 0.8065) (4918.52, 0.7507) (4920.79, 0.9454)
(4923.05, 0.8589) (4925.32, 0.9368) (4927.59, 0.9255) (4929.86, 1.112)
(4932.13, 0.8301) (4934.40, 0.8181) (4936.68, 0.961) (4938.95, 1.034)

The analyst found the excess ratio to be -0.32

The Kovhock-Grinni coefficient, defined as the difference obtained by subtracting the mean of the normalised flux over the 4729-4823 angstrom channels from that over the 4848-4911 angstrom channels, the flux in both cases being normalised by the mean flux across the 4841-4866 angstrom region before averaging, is 0.14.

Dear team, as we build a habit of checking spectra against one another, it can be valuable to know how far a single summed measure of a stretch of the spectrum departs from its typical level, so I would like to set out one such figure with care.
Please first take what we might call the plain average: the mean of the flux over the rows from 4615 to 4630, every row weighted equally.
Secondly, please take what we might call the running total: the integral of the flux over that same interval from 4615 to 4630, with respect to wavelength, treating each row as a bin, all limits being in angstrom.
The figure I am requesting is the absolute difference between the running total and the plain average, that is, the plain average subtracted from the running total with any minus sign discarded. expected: 13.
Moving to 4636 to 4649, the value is 11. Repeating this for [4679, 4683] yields 3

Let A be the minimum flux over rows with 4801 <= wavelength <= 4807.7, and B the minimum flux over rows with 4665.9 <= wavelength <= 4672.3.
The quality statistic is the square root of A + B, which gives 1.31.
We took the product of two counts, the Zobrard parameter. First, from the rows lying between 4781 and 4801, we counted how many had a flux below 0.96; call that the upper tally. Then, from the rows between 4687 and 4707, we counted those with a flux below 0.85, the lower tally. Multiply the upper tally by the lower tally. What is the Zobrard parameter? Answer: 30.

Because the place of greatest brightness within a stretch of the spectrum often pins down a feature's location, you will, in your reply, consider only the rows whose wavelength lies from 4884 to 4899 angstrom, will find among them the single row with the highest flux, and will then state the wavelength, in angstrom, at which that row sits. 4895.92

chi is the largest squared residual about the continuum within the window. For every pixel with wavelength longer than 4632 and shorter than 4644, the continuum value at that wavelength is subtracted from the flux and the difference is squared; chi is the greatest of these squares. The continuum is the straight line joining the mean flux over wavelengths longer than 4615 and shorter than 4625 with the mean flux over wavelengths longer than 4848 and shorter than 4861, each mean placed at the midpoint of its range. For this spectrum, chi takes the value 0.02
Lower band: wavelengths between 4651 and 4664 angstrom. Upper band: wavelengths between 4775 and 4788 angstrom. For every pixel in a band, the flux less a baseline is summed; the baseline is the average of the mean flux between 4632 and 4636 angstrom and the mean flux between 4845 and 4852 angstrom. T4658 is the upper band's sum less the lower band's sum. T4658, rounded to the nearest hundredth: -0.64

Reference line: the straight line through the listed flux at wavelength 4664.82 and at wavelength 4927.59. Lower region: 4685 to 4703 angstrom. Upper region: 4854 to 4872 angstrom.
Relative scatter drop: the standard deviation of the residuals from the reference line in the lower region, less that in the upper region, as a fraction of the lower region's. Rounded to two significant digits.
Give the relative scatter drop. -1.2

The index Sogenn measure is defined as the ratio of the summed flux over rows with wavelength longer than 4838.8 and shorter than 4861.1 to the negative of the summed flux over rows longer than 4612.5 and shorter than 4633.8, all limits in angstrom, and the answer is -1.13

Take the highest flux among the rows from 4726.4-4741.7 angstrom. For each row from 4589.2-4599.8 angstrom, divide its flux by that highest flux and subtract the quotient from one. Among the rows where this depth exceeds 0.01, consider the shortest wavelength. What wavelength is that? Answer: 4590.23 angstrom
